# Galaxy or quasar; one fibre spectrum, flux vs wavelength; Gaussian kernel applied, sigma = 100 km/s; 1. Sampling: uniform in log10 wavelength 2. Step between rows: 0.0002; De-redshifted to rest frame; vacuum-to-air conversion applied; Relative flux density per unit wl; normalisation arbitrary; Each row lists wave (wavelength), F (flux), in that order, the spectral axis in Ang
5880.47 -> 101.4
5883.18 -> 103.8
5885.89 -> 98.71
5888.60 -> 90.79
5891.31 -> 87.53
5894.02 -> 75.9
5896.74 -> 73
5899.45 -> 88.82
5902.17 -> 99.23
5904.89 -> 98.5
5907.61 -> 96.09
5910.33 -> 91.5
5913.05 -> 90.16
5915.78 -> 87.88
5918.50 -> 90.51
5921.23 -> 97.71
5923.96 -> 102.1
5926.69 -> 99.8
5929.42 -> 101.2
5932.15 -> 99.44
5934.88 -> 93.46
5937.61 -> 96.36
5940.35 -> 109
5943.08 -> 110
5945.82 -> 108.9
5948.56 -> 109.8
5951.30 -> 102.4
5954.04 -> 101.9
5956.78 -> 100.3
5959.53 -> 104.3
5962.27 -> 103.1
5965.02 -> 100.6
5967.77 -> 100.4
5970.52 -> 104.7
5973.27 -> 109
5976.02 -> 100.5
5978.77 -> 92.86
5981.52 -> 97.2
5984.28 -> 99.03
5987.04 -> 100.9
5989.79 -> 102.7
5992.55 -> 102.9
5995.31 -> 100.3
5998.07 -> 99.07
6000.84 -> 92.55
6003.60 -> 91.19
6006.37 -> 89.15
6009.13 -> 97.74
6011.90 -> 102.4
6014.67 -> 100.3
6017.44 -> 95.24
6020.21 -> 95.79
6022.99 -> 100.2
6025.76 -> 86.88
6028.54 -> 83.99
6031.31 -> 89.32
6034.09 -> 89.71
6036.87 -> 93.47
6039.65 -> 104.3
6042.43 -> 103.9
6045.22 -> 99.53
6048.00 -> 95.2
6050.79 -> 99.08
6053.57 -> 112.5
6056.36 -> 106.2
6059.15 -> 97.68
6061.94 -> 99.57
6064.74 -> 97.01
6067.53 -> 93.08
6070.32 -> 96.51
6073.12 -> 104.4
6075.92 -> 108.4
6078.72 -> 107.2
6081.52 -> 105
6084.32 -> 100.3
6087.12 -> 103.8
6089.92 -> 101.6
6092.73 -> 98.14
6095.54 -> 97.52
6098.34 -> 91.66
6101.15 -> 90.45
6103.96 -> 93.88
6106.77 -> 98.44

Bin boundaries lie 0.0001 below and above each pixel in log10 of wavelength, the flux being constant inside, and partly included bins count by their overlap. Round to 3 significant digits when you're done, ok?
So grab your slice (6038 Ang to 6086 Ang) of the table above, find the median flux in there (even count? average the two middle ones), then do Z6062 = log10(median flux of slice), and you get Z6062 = 2.00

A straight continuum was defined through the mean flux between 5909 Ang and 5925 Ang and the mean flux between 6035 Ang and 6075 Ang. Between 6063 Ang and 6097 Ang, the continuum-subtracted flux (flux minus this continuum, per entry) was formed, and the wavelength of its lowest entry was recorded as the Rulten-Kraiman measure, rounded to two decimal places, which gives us 6067.53 Ang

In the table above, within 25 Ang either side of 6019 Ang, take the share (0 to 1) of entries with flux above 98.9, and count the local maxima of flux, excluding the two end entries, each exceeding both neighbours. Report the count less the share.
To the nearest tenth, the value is 2.6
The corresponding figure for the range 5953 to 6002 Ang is 2.2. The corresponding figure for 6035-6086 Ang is 3.3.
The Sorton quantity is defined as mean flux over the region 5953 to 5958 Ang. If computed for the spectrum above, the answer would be 101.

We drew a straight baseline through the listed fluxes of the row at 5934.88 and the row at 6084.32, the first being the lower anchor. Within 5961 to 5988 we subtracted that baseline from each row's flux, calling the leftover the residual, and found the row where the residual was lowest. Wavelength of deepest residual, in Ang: 5978.77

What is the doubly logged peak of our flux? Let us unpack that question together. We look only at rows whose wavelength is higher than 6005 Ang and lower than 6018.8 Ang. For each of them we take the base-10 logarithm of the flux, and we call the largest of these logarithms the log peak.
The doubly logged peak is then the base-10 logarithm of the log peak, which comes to 0.303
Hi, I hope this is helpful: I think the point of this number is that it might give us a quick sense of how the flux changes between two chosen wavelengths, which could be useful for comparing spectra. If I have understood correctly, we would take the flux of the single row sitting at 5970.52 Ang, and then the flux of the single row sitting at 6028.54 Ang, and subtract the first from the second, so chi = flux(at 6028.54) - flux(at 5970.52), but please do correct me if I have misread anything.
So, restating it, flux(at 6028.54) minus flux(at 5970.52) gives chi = -20.7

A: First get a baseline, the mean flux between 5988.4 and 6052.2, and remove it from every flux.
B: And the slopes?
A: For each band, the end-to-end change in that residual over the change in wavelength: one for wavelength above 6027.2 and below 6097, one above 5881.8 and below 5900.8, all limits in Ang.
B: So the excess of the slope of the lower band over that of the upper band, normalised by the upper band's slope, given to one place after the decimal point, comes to -5.6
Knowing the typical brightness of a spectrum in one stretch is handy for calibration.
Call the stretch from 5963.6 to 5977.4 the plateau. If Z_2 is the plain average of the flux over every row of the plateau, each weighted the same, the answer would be 103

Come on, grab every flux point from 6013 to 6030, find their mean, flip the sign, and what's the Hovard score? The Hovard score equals -94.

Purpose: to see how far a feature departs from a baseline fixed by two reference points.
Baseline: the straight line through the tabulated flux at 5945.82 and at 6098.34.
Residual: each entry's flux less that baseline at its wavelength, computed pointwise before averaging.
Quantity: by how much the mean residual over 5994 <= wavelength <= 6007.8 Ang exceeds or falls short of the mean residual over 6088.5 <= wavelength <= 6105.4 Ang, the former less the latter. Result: -12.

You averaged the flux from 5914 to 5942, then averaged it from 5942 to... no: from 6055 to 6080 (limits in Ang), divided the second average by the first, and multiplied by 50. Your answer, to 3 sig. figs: 51.7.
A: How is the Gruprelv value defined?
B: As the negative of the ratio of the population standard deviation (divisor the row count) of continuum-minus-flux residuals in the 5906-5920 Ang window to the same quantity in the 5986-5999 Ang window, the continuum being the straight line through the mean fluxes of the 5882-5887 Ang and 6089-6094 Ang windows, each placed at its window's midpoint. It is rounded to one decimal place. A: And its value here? -1.9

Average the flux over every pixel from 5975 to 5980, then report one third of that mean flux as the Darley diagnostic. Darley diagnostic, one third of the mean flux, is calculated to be 32.2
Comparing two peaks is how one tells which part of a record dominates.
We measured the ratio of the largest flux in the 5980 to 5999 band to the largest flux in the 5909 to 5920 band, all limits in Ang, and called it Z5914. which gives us 1.12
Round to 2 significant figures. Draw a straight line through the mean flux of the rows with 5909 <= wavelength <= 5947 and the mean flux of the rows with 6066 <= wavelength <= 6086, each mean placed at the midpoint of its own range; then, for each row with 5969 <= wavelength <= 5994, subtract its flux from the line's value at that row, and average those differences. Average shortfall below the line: -1.3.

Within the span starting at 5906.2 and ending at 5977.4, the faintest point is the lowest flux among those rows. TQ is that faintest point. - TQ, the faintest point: 87.88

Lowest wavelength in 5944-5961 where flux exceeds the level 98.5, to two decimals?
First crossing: 5945.82 Ang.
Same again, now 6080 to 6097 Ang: 6081.52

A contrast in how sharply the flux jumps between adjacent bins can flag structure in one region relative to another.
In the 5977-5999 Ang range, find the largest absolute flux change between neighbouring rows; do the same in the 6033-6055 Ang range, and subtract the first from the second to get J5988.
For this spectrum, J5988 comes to 9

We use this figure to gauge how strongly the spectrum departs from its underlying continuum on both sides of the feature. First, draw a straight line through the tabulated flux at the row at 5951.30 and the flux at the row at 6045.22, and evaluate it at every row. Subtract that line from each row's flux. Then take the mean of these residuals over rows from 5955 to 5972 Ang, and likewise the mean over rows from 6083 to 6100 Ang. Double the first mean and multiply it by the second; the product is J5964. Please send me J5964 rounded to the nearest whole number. 0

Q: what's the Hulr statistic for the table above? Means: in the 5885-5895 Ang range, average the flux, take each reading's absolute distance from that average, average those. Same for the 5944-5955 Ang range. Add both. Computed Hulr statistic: 10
